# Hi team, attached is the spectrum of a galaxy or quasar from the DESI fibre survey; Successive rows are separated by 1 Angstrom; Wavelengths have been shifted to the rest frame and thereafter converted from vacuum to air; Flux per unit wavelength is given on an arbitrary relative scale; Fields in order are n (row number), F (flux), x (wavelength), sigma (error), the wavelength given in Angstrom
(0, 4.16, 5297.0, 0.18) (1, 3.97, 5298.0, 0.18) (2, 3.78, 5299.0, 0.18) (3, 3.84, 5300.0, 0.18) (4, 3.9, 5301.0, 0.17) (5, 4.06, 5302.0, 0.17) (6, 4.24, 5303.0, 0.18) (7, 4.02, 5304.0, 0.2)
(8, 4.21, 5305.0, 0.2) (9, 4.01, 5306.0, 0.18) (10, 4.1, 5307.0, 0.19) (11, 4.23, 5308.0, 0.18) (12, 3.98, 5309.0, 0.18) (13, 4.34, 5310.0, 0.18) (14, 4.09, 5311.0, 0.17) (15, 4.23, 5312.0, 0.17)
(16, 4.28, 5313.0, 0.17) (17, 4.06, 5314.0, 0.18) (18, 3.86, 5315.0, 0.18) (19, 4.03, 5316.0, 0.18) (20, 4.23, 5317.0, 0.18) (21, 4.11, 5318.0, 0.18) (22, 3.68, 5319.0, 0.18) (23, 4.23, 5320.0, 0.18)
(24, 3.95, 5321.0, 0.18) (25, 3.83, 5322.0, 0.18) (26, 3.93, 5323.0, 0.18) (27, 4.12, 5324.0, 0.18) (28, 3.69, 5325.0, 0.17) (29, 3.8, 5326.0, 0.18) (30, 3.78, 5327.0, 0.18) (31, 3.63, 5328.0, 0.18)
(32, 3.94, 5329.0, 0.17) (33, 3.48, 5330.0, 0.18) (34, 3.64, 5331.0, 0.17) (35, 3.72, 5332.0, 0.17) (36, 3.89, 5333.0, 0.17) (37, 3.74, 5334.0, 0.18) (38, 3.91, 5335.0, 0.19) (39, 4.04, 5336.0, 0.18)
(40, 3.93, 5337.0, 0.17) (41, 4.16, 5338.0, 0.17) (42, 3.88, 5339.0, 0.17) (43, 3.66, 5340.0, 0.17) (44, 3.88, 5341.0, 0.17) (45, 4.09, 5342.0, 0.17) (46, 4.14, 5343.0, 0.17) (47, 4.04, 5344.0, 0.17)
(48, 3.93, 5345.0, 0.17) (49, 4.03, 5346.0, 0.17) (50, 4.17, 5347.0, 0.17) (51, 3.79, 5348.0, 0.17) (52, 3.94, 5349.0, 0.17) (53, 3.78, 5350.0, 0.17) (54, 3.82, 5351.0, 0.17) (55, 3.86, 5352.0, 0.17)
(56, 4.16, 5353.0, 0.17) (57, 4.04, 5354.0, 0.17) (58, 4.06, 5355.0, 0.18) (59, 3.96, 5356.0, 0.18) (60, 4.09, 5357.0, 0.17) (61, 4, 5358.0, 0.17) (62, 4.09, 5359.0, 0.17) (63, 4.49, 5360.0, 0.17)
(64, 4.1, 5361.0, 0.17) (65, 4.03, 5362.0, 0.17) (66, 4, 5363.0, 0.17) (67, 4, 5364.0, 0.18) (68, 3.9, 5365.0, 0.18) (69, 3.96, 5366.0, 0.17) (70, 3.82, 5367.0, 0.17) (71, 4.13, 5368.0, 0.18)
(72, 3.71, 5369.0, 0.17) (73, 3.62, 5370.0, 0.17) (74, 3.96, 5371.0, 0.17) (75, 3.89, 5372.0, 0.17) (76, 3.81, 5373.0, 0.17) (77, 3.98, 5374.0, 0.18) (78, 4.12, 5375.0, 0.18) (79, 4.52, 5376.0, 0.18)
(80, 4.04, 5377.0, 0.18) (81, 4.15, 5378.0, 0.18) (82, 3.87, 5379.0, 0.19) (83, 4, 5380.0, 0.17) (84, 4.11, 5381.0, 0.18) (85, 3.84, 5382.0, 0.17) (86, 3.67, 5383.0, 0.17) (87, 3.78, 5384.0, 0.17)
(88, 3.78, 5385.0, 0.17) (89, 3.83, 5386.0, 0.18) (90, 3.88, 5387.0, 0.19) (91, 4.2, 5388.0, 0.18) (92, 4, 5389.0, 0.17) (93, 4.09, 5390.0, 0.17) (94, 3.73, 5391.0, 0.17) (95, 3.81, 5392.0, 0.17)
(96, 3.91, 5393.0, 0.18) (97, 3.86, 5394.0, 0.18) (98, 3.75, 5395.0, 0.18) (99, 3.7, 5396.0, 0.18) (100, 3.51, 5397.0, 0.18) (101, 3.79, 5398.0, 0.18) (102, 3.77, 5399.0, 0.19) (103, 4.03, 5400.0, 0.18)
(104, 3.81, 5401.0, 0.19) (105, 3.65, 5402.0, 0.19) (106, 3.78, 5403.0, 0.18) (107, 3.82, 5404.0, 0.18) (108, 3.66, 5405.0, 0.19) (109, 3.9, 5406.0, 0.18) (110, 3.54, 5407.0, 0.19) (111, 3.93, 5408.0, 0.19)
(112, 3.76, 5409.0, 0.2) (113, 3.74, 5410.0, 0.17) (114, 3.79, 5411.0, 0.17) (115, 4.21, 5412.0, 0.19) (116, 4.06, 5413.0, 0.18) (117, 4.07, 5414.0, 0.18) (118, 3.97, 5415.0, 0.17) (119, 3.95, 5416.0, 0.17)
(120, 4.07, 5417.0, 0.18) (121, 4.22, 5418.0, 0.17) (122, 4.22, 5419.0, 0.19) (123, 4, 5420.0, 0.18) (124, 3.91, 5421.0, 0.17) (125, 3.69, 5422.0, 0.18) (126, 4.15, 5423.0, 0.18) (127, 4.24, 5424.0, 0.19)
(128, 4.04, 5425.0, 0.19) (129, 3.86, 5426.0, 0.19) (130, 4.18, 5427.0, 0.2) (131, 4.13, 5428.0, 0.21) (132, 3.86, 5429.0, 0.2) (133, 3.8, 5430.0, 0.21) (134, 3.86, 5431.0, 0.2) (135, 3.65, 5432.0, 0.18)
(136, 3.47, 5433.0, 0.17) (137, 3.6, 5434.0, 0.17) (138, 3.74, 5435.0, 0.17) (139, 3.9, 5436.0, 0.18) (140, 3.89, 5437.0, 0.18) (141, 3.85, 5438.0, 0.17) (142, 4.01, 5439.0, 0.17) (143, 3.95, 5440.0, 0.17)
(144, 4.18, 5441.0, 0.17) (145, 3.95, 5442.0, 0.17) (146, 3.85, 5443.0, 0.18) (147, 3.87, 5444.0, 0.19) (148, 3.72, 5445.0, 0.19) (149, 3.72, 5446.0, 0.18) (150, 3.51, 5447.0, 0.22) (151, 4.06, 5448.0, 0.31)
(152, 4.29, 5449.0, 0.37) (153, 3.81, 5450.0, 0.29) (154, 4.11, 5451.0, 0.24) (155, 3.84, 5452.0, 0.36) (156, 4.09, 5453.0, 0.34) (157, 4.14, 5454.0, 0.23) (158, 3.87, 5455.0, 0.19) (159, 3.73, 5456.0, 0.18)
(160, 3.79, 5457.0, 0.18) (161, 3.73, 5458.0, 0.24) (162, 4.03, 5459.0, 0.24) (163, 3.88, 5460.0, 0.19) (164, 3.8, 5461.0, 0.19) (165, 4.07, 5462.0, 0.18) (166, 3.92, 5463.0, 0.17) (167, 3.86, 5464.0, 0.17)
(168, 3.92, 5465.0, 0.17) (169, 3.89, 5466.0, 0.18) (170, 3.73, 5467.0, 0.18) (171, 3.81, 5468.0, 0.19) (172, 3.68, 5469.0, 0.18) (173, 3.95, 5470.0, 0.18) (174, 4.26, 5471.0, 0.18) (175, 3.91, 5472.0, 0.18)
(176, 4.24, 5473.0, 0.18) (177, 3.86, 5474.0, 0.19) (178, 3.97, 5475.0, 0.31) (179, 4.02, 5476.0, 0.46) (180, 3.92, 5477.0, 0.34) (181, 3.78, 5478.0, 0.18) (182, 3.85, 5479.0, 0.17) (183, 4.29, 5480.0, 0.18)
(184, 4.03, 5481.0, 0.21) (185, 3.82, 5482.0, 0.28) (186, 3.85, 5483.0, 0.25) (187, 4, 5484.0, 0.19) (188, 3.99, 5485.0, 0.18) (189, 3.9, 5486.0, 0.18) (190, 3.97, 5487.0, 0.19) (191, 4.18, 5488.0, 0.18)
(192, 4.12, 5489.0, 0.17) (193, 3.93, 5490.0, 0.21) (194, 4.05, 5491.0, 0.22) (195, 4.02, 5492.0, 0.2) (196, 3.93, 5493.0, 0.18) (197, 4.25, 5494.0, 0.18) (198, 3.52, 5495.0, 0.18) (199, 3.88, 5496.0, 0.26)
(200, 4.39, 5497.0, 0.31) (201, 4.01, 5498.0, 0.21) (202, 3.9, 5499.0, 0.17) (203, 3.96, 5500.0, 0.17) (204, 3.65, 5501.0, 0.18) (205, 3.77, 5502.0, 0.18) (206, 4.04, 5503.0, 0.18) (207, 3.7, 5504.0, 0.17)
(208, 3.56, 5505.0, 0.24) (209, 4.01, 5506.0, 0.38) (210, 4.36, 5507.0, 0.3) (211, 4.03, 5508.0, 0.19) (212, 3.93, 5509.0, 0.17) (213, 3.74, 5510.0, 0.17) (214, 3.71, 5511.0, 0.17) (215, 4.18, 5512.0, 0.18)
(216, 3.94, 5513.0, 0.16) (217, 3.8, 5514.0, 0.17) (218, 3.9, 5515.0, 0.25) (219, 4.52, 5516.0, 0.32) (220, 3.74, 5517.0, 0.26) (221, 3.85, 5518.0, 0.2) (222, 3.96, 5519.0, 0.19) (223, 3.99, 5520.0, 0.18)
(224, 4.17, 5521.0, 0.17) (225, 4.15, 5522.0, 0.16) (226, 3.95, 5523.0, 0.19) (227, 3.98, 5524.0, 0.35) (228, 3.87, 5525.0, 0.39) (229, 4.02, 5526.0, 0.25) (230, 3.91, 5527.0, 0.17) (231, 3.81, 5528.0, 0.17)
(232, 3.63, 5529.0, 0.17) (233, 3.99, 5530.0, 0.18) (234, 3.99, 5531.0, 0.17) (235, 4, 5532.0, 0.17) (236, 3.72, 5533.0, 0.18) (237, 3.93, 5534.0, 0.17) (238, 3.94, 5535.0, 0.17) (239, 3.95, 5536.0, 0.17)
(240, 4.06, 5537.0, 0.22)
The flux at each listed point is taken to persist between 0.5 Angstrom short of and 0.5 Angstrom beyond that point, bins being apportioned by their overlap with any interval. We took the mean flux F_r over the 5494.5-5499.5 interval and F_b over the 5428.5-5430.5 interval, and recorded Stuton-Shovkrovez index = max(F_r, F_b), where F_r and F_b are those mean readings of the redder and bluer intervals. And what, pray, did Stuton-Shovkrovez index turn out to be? 3.94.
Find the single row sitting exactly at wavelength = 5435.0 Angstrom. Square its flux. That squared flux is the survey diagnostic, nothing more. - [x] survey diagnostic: 14.0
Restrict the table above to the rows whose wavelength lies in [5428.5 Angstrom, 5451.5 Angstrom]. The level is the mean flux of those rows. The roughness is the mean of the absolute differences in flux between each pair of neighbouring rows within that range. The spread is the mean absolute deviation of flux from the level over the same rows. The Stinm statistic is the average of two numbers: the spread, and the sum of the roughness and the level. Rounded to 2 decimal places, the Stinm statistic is 2.08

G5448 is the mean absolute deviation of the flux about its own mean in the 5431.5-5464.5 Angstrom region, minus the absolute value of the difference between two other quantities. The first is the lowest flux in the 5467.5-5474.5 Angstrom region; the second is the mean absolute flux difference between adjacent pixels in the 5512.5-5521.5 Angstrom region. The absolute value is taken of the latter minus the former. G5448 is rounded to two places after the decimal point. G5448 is -3.28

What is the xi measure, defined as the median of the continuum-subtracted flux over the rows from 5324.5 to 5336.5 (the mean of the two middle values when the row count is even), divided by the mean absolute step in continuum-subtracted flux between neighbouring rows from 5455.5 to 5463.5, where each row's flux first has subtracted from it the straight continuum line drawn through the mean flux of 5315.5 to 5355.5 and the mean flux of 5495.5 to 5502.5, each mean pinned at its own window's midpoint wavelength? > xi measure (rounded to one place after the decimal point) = -1.0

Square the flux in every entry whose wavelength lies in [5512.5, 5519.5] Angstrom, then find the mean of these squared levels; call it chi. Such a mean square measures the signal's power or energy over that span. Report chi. 15.7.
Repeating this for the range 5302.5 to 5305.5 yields 17.3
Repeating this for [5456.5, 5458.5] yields 14.1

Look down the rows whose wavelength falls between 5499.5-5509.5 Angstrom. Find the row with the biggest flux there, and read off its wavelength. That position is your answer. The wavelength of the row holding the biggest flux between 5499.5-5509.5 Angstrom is 5507.0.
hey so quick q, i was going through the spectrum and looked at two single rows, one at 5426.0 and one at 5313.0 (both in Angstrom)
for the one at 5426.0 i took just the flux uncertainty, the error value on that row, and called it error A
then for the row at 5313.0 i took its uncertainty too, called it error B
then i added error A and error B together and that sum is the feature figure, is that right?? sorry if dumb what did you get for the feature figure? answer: 0.360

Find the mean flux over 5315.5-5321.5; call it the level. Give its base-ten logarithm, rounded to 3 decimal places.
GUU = 0.606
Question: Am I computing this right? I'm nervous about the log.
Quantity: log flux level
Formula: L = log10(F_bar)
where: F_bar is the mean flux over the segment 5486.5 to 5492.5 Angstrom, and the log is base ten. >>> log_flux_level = 0.607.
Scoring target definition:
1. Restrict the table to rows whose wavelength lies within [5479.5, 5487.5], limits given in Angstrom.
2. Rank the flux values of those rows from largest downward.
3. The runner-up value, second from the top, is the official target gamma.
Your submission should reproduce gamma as 4.03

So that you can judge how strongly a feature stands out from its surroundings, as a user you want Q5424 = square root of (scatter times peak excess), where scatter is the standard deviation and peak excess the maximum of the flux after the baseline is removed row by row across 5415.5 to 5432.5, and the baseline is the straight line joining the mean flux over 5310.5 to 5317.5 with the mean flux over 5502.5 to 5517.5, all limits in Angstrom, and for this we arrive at 0.20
